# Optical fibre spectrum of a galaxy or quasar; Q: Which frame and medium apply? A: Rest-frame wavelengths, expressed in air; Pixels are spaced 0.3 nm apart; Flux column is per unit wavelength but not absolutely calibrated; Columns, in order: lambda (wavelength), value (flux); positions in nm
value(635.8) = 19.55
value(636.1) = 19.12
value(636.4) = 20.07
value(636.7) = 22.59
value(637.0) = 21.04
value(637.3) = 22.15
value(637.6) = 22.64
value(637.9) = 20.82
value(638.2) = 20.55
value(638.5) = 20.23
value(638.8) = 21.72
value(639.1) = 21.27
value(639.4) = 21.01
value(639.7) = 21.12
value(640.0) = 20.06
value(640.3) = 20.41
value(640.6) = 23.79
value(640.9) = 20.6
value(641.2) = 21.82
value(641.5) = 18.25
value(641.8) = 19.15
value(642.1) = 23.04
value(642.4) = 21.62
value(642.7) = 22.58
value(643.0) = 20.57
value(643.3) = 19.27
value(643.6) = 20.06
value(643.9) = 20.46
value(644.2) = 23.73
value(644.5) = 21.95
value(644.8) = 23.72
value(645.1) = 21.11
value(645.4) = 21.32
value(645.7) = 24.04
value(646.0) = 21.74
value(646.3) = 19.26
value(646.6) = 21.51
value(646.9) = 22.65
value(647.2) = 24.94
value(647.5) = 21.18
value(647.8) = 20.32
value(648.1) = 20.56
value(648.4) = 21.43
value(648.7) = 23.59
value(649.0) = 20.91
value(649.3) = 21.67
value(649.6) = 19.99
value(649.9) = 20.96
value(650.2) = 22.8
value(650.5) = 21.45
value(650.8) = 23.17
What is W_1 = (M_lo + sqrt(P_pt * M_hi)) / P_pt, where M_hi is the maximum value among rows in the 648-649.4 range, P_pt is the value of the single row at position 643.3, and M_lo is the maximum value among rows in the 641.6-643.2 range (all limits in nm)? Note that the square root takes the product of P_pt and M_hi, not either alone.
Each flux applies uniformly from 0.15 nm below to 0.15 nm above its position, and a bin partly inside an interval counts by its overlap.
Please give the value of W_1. 2.30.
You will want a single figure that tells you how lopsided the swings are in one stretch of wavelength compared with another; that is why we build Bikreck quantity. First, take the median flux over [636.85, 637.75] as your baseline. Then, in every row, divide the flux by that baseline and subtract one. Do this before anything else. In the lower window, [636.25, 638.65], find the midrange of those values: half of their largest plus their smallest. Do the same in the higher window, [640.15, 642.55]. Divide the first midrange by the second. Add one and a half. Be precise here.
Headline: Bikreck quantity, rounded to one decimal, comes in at 2.2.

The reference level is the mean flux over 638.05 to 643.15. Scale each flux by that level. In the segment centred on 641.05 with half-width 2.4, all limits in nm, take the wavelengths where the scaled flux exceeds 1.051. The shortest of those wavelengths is 640.6 nm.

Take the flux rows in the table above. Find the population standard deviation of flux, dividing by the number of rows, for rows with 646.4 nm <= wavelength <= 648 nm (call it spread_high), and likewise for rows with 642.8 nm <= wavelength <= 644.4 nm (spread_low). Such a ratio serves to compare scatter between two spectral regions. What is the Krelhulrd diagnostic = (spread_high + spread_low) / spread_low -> 2.0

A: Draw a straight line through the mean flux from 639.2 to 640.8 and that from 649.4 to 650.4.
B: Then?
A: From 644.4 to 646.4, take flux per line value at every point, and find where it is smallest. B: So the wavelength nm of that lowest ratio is 646.3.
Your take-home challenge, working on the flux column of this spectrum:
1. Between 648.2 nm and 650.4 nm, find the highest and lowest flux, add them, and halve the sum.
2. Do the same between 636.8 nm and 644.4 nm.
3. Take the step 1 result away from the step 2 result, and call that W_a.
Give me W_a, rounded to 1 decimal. -0.8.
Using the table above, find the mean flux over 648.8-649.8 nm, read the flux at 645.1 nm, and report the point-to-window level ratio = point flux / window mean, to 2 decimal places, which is 1.01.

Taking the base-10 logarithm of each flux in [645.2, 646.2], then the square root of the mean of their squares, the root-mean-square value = 1.349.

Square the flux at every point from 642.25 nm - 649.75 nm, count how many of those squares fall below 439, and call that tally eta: 9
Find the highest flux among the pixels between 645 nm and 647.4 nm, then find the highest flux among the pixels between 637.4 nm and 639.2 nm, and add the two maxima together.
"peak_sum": 47.6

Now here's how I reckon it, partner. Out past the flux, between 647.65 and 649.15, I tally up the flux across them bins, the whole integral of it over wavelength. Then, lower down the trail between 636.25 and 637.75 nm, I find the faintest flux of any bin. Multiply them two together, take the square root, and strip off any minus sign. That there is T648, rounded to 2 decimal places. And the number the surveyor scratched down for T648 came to 25.36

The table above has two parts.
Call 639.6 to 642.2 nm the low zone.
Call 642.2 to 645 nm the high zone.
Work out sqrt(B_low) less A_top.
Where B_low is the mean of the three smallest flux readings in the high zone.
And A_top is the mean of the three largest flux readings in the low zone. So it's -18.4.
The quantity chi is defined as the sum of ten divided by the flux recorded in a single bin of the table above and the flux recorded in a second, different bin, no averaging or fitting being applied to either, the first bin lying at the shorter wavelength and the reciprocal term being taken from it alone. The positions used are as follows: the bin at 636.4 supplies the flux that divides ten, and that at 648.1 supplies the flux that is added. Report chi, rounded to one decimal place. 21.1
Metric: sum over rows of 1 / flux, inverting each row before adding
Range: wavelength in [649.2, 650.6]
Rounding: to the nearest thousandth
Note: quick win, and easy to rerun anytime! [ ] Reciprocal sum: 0.234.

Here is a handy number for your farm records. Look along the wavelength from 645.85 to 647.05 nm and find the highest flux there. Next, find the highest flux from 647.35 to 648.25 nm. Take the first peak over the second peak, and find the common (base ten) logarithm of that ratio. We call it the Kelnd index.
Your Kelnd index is 0.029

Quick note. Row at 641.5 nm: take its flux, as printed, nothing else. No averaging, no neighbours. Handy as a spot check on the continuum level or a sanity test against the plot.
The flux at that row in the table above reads 18.25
